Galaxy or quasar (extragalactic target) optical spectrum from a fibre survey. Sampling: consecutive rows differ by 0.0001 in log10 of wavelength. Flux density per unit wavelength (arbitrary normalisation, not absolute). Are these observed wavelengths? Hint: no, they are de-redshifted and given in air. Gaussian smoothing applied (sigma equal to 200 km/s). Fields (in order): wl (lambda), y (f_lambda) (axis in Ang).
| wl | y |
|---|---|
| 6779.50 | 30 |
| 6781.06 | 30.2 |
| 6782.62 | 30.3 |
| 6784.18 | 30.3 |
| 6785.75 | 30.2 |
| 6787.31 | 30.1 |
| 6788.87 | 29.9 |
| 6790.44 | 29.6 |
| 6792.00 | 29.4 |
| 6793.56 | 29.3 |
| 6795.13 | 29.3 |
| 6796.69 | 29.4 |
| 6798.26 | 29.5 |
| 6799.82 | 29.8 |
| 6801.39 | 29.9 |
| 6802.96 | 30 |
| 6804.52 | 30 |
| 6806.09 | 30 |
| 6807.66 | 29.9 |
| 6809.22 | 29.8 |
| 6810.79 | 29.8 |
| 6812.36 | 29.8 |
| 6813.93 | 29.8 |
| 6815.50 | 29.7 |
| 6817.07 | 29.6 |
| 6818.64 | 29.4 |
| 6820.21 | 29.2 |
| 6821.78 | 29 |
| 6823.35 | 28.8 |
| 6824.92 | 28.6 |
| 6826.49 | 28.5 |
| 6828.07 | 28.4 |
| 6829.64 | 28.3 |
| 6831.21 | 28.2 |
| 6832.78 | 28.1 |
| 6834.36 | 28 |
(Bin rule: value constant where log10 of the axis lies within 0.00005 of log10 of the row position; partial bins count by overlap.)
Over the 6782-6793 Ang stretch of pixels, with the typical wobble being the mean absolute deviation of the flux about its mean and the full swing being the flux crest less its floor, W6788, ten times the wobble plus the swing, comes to 4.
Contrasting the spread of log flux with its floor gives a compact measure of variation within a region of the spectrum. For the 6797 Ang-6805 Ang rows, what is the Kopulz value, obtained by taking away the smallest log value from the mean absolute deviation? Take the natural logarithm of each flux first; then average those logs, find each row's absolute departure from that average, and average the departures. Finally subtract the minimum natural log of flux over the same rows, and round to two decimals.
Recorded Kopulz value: -3.38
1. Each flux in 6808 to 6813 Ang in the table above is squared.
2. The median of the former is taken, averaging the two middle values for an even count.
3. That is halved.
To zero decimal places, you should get 444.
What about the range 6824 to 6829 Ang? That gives 406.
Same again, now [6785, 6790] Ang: 453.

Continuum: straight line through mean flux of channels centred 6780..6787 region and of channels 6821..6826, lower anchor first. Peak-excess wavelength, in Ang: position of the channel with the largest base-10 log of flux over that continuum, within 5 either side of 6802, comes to 6806.09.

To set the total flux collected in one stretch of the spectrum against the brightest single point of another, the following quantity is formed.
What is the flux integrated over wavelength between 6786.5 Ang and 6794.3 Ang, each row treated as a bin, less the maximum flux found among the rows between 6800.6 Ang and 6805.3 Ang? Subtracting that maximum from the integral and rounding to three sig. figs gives 202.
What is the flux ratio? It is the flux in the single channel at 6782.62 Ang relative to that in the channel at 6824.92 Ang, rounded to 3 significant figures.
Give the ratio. 1.06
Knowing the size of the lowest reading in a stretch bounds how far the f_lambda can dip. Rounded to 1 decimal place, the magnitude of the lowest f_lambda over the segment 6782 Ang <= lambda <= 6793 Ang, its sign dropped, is 29.4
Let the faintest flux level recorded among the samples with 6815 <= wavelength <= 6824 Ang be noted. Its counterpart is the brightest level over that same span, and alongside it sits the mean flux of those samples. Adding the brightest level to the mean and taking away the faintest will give 30.2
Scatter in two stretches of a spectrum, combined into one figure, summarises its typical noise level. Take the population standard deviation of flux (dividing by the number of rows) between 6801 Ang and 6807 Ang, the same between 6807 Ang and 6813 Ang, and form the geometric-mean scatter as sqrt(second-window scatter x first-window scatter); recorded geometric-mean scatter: 0.04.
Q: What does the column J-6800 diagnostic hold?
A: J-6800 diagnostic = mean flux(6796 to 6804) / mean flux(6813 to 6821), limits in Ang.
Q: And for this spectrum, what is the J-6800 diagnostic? 1.01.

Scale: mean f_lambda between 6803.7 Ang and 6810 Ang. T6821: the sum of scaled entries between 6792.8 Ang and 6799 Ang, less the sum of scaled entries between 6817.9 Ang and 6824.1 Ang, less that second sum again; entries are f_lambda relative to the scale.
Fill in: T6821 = -3.85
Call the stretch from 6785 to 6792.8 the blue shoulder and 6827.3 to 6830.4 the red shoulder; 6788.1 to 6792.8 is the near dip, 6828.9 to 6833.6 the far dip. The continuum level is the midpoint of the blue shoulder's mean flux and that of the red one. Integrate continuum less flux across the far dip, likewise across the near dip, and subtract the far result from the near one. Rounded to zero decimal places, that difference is -7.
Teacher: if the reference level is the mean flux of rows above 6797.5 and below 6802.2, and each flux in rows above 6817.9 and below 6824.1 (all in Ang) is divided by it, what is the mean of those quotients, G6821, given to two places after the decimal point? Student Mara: 0.98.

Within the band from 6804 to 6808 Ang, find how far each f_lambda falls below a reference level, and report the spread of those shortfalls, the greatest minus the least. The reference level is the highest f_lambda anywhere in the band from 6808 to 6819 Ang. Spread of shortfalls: 0.10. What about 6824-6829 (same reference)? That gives 0.20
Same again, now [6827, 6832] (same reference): 0.20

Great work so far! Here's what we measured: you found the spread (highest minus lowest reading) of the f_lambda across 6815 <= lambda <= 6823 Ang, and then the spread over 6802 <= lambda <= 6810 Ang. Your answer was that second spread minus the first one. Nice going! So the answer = -0.5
